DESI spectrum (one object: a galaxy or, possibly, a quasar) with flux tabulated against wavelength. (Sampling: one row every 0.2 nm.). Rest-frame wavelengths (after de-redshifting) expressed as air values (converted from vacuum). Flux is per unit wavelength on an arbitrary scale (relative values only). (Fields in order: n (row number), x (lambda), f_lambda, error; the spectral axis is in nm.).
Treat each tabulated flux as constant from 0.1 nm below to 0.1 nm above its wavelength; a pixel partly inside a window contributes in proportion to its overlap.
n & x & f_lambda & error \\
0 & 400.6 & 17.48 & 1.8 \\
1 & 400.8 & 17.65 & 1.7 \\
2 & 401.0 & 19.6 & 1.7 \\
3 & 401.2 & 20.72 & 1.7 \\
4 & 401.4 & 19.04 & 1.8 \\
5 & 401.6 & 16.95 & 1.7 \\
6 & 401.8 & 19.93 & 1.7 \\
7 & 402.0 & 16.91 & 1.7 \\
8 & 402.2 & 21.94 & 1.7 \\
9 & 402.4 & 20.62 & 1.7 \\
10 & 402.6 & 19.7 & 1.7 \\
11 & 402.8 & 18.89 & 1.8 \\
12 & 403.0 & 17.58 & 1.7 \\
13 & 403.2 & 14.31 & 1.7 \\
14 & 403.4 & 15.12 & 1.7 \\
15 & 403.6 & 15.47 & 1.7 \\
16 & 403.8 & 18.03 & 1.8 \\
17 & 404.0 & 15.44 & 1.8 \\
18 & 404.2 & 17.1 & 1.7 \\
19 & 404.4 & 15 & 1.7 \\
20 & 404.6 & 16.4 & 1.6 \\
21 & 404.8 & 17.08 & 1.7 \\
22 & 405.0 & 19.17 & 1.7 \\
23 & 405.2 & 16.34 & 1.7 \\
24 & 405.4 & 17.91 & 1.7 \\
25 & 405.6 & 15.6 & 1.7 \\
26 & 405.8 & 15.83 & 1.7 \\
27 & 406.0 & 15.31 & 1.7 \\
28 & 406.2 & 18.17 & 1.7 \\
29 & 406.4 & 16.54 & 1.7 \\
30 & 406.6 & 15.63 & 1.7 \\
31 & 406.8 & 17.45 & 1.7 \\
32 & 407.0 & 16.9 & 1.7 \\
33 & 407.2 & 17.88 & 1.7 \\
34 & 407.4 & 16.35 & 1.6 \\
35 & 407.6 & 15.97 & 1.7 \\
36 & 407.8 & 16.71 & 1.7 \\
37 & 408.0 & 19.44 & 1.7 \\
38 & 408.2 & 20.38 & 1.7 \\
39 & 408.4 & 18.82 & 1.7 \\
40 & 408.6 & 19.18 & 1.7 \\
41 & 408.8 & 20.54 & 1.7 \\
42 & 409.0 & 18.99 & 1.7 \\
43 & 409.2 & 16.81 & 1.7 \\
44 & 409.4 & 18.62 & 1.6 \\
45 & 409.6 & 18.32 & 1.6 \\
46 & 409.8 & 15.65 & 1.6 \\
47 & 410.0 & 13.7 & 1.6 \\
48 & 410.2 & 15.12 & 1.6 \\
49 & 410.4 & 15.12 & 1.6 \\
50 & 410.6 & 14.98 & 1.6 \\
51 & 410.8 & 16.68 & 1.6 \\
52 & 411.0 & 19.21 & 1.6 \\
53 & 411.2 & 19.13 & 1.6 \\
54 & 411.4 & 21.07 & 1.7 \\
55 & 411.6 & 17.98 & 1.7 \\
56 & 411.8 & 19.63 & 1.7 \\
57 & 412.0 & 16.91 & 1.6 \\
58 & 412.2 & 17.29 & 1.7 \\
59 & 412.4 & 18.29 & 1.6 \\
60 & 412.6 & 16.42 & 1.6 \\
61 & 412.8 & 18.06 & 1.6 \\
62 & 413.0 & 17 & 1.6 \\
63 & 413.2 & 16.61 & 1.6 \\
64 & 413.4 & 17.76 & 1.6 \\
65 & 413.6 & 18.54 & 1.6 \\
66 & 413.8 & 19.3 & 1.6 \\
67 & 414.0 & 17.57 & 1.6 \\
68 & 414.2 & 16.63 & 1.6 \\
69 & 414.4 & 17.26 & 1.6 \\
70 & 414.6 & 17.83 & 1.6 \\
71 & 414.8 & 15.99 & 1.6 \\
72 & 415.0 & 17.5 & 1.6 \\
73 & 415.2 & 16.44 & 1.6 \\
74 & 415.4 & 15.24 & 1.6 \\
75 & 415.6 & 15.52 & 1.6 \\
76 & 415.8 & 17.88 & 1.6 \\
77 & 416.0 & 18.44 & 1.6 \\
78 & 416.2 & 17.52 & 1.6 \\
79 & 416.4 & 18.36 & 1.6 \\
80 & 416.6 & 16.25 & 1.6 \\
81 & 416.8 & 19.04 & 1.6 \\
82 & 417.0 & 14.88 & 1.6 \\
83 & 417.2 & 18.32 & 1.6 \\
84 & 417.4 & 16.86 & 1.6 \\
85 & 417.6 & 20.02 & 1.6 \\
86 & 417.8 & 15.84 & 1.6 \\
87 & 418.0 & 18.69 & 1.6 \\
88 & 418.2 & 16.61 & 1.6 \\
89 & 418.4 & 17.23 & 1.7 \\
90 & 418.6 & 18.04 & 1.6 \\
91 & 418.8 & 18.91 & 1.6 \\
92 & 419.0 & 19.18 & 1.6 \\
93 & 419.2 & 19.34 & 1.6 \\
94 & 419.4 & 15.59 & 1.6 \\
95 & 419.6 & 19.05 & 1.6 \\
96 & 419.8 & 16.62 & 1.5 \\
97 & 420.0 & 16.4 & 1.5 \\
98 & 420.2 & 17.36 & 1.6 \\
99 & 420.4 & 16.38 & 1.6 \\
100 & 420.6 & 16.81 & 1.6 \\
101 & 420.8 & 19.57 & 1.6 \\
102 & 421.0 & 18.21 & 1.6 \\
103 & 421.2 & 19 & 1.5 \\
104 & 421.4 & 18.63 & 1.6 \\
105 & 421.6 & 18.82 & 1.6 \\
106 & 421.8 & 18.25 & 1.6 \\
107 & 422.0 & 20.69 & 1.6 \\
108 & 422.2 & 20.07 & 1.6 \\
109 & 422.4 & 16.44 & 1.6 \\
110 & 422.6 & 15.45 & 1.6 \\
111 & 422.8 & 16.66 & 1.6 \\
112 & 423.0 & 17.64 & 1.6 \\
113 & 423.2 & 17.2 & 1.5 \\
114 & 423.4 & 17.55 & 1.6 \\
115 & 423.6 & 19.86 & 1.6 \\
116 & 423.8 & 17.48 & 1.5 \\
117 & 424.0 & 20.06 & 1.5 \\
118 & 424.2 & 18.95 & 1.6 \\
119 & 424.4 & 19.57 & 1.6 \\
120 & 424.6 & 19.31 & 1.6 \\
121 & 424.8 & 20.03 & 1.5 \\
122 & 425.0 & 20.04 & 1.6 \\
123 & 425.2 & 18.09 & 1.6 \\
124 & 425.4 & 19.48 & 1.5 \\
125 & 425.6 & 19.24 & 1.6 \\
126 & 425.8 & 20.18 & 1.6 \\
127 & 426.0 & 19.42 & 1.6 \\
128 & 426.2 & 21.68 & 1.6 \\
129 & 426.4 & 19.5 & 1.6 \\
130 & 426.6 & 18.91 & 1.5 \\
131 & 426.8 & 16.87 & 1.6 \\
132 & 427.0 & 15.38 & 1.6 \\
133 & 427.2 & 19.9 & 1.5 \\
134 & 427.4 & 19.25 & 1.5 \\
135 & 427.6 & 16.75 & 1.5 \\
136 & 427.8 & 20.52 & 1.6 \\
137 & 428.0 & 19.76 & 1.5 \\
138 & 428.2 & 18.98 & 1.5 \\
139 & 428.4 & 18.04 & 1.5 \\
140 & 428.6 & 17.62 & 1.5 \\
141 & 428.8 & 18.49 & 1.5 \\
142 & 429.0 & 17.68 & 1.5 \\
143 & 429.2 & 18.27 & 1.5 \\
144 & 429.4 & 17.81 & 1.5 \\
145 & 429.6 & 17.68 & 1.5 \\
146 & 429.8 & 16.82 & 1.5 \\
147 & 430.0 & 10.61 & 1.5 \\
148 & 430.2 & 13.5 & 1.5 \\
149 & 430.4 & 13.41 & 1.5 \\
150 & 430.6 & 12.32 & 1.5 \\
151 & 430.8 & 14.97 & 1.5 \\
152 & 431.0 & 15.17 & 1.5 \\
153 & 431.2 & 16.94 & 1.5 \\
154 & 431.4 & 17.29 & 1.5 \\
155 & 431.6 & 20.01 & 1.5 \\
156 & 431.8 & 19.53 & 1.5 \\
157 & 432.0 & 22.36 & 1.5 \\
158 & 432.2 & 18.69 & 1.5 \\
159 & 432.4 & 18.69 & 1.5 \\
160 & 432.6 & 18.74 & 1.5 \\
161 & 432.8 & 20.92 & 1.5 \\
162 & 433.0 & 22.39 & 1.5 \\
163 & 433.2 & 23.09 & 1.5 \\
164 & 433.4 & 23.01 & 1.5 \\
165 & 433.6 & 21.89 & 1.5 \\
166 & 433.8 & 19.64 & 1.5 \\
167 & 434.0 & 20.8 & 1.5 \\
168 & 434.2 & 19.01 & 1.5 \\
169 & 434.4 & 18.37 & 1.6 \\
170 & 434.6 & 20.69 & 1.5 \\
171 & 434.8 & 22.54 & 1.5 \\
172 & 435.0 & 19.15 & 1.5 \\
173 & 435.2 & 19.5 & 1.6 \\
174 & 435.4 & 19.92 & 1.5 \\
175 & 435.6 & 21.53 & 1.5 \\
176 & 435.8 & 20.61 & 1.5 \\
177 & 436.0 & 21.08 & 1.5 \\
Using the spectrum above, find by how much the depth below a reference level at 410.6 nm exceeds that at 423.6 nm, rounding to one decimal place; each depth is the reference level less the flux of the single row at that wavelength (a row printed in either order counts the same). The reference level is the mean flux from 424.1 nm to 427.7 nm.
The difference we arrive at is 4.9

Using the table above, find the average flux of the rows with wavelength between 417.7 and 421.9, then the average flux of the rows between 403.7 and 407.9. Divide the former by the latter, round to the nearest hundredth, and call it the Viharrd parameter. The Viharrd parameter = 1.07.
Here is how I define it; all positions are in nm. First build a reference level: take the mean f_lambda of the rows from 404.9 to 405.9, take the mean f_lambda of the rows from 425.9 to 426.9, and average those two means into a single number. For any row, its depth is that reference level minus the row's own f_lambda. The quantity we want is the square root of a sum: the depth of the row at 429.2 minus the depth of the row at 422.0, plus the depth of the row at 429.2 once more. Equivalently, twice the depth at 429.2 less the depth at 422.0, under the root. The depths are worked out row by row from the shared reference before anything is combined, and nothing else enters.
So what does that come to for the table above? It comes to 1.51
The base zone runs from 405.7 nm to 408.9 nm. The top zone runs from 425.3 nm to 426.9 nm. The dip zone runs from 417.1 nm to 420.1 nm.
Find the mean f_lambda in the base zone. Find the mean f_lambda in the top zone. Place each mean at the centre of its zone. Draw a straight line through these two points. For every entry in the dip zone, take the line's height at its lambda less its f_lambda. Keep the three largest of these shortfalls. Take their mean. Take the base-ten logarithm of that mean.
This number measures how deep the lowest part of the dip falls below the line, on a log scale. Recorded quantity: 0.44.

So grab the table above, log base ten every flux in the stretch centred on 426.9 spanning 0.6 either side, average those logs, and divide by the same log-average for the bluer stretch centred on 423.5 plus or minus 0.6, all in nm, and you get 1.00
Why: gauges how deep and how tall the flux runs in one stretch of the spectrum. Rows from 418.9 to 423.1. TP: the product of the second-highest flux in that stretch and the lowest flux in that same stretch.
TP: 310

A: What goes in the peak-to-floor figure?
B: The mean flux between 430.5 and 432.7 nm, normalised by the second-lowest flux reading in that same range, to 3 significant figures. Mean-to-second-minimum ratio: 1.18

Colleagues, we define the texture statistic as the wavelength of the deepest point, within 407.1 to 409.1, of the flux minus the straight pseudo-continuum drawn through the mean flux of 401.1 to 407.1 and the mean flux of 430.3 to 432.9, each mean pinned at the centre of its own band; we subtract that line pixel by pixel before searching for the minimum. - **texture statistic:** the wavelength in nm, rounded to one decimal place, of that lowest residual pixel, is 407.6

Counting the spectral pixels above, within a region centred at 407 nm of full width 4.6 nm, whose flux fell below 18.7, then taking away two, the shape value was 14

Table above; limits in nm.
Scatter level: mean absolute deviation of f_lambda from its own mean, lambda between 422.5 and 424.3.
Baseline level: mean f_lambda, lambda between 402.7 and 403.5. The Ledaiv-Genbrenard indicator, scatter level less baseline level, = -15.3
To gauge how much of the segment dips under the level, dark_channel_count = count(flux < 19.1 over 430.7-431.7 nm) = 4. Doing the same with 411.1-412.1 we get 2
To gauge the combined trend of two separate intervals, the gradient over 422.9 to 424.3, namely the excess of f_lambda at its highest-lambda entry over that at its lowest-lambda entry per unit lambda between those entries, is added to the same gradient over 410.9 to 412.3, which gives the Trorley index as -1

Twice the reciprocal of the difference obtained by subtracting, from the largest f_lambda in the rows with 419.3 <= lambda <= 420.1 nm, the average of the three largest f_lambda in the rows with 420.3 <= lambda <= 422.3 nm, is -1.9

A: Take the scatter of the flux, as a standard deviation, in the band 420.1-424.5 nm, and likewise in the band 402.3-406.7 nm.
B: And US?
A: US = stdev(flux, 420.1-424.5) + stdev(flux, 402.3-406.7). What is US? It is 3.1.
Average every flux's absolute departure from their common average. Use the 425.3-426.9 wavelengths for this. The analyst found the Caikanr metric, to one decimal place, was 0.8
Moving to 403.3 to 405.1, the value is 1.2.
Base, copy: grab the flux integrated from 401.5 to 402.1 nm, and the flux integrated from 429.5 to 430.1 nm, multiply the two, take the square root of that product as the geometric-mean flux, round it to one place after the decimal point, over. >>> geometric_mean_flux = 9.9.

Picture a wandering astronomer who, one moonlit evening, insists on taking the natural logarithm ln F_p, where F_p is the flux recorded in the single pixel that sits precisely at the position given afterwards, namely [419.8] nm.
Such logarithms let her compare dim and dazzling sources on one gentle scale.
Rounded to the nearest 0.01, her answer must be 2.81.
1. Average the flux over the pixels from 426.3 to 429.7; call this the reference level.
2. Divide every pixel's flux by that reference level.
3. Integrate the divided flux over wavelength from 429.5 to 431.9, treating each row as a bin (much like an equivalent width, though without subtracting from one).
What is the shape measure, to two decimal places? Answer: 2.06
